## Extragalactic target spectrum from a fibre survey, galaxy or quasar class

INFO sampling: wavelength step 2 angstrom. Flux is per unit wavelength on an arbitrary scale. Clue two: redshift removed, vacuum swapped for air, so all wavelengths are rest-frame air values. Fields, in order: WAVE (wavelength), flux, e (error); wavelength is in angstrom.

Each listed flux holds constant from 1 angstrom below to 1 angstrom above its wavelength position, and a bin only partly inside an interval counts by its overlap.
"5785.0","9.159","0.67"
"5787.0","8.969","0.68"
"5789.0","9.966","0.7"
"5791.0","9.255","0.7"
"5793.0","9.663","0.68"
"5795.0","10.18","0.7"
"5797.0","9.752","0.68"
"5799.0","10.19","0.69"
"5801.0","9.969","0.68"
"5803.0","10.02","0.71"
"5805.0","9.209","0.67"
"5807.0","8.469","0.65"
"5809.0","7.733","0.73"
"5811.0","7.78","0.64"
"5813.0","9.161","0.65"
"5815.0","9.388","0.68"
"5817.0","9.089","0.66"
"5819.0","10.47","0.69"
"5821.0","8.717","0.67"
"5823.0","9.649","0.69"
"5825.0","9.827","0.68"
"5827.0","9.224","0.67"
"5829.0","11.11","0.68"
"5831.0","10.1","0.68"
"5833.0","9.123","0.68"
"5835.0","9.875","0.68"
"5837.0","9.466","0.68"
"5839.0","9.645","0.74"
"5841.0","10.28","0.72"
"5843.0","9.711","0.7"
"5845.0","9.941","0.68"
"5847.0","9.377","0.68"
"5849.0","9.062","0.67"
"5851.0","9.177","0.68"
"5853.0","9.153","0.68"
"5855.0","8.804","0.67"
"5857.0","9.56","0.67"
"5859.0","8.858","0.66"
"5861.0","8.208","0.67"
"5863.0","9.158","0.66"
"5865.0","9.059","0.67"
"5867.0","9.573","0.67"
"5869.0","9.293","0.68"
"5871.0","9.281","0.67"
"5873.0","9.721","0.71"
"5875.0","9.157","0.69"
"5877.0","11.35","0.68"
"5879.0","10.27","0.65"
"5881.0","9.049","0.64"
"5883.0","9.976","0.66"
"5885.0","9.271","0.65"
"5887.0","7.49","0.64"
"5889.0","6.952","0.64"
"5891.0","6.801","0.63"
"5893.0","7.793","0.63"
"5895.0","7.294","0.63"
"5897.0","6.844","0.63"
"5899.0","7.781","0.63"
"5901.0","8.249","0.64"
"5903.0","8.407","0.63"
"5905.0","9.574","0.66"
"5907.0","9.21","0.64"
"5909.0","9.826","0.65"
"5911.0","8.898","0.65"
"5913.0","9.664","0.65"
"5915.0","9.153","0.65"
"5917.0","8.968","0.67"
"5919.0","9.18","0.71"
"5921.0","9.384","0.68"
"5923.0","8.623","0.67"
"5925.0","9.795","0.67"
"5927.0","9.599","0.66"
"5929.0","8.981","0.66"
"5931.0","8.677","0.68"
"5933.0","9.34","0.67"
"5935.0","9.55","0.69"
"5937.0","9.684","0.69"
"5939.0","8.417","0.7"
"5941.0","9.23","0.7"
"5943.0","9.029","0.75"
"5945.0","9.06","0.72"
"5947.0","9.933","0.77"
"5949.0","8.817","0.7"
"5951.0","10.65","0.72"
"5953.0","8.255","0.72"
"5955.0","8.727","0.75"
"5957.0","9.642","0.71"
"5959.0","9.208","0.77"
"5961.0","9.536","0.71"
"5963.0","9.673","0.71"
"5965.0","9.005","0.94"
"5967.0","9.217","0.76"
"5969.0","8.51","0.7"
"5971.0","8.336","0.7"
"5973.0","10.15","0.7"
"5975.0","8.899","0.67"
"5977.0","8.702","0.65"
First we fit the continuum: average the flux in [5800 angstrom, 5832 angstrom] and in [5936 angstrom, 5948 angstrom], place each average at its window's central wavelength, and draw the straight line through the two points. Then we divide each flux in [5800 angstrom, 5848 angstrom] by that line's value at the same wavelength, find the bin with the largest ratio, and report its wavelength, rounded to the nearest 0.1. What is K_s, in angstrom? 5829.0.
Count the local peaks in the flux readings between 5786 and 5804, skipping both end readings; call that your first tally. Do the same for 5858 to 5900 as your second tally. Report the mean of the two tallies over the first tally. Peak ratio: 1.50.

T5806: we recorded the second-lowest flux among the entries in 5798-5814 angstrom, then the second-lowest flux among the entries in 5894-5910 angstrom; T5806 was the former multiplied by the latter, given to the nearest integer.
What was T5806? 57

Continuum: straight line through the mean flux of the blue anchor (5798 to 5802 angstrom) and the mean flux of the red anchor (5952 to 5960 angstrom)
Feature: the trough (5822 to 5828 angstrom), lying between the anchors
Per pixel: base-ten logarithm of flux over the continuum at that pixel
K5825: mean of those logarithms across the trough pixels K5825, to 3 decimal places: -0.015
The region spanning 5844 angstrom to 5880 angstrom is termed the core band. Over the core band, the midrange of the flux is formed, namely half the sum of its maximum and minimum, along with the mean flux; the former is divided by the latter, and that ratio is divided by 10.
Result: 0.1042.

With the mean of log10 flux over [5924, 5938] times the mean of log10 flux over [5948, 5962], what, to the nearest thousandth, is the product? 0.938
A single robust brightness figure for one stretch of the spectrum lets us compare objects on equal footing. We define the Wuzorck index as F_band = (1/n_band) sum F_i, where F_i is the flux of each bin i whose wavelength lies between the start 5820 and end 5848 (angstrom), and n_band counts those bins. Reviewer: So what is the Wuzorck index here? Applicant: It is 9.7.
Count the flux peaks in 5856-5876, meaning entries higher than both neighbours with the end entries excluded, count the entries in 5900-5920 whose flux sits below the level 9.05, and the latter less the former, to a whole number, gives 1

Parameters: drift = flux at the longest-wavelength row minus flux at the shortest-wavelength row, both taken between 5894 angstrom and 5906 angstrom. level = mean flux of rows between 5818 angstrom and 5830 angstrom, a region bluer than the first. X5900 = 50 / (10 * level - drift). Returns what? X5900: 0.521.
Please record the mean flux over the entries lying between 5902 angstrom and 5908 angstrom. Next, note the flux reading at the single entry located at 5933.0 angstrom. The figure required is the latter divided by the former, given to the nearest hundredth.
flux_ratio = 1.03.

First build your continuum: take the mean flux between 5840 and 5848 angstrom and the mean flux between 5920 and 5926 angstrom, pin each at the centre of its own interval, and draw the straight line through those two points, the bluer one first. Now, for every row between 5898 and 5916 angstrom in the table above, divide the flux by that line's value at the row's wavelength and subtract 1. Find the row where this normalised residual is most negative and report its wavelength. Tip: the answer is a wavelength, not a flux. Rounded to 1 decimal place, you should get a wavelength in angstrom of 5899.0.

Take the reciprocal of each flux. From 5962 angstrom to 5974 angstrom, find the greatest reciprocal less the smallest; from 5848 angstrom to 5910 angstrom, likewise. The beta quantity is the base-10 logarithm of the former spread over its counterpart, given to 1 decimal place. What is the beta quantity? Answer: -0.4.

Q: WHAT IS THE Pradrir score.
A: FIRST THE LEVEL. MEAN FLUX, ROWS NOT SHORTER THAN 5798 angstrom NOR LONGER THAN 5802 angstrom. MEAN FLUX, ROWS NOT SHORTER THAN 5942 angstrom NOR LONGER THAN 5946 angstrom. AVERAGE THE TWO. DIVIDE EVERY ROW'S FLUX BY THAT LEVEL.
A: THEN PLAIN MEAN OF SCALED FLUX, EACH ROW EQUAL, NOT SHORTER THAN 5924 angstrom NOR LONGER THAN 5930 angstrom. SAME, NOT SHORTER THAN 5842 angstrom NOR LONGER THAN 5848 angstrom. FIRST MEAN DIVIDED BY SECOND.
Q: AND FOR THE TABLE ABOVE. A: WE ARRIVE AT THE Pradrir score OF 0.98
